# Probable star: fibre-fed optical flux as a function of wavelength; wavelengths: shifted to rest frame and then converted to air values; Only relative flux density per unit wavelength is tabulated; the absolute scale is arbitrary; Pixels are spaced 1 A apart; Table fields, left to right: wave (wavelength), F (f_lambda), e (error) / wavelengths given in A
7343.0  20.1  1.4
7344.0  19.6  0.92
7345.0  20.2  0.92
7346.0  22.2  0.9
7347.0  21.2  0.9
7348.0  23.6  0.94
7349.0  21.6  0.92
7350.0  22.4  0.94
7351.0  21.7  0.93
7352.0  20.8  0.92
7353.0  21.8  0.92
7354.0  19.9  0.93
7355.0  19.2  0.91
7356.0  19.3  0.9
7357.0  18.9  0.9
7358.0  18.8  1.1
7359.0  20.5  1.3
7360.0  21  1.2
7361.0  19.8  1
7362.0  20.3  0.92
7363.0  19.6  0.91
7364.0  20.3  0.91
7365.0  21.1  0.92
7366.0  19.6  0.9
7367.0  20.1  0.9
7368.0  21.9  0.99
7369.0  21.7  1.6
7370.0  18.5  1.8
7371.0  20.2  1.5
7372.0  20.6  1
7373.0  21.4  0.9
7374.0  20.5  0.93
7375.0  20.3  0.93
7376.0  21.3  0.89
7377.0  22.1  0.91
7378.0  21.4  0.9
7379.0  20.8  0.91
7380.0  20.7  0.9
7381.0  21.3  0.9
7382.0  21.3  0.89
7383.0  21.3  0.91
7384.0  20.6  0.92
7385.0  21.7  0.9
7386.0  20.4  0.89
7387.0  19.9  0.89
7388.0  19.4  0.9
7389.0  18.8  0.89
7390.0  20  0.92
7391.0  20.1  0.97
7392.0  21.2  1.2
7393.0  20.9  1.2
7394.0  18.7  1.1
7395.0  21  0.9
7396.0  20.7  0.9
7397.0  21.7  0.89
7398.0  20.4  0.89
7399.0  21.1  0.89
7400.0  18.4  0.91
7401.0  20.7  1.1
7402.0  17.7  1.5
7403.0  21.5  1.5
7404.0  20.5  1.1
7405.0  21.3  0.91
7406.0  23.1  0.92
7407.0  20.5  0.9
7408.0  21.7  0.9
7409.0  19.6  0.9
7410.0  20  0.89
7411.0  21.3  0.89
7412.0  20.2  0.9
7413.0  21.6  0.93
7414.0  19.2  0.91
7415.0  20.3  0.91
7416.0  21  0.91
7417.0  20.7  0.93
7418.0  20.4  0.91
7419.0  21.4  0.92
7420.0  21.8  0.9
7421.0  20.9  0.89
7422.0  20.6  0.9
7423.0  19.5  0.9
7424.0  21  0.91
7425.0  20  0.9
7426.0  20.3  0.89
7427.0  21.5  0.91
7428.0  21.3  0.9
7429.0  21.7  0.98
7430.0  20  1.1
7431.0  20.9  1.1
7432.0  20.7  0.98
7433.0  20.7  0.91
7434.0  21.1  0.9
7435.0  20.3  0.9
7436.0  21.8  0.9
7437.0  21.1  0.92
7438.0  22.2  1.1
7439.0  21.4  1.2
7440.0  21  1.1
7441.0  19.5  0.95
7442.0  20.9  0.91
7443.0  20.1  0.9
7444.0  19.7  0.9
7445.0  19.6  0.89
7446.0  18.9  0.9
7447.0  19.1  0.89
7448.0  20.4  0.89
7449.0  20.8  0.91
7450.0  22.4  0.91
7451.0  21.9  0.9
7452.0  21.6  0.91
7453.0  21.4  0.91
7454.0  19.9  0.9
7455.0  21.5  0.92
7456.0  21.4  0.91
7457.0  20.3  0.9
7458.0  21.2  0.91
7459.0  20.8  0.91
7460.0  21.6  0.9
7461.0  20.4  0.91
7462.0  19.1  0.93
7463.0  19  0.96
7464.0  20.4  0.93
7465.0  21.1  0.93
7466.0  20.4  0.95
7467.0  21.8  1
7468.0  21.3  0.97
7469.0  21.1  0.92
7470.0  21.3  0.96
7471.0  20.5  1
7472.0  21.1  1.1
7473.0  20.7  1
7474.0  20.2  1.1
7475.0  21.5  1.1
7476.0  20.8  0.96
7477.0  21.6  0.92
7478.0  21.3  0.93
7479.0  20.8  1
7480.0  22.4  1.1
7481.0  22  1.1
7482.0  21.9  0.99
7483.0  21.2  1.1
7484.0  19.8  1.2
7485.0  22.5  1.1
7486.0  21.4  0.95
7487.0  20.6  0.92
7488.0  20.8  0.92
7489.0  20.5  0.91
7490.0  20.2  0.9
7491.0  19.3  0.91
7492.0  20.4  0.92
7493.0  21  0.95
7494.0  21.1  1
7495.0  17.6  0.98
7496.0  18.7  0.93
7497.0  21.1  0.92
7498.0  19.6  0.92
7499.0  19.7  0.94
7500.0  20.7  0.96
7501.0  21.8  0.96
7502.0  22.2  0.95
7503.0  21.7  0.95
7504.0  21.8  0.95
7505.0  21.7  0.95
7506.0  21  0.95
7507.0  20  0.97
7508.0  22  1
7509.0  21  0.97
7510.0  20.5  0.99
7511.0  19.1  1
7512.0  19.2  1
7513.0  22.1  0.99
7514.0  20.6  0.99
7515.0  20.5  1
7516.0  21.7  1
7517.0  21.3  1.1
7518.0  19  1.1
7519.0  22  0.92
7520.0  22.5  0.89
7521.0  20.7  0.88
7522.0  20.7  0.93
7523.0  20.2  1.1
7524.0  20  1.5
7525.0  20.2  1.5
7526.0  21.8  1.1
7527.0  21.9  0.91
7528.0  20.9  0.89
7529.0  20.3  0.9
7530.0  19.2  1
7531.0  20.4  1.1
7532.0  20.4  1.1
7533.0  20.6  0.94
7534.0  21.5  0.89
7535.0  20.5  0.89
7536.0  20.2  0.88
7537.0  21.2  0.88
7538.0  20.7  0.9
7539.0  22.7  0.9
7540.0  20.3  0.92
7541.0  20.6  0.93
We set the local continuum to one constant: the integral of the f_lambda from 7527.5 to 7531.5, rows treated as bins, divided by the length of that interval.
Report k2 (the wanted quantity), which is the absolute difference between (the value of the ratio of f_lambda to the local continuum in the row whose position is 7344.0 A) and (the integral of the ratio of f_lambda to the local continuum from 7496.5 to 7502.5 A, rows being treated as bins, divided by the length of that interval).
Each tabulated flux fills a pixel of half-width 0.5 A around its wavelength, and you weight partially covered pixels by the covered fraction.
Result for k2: 0.06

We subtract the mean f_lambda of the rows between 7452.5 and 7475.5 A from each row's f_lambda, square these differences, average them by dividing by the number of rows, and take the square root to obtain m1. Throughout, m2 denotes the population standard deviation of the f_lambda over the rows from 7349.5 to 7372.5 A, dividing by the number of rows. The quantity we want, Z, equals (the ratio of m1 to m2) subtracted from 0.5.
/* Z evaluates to -0.19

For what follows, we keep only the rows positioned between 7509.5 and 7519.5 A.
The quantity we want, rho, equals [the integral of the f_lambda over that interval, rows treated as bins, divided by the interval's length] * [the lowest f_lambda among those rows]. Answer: 391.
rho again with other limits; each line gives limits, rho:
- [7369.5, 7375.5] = 375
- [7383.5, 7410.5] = 362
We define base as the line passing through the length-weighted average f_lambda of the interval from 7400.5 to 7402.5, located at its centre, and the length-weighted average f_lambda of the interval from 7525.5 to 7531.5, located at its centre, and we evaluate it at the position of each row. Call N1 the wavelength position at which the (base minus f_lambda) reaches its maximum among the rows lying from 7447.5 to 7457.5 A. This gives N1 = 7454.0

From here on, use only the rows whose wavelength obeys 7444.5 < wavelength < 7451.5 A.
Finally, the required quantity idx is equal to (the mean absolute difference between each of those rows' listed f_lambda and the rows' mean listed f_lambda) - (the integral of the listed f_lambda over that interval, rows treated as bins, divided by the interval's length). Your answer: -19.4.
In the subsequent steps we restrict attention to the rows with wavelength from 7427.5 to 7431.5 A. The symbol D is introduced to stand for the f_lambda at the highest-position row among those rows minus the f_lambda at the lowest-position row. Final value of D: -0.40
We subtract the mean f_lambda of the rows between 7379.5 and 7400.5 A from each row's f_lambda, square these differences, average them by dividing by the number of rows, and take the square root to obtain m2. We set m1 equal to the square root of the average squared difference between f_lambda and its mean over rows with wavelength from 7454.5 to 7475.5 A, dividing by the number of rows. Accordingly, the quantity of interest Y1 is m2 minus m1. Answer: 0.21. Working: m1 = 0.7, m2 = 0.94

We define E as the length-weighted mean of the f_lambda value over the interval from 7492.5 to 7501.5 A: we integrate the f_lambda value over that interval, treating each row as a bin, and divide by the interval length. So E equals 20.1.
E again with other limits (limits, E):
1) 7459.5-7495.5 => 20.8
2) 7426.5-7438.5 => 21.1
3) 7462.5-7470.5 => 20.8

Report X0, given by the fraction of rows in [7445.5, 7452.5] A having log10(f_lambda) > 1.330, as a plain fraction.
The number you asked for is 0.4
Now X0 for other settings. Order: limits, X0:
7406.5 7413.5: 0.3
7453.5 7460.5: 0.4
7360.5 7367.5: 0.0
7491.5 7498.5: 0.0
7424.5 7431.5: 0.3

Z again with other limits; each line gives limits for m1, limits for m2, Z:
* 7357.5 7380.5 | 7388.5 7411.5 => -0.24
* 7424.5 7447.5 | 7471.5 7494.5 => -0.63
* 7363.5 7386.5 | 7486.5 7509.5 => -0.23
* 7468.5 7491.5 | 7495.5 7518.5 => -0.21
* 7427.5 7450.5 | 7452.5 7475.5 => -0.75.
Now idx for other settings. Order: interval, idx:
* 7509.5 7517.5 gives -19.8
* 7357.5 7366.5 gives -19.5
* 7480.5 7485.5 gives -20.7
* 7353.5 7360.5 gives -19.0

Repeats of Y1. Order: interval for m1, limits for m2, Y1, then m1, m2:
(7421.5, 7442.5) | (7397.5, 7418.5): 0.44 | 0.7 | 1.14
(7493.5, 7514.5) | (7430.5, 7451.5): -0.29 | 1.2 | 0.95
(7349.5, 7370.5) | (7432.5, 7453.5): -0.13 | 1.1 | 0.98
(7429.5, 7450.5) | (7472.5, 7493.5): -0.12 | 0.9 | 0.80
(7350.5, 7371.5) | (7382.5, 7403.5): 0.10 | 1.0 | 1.10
